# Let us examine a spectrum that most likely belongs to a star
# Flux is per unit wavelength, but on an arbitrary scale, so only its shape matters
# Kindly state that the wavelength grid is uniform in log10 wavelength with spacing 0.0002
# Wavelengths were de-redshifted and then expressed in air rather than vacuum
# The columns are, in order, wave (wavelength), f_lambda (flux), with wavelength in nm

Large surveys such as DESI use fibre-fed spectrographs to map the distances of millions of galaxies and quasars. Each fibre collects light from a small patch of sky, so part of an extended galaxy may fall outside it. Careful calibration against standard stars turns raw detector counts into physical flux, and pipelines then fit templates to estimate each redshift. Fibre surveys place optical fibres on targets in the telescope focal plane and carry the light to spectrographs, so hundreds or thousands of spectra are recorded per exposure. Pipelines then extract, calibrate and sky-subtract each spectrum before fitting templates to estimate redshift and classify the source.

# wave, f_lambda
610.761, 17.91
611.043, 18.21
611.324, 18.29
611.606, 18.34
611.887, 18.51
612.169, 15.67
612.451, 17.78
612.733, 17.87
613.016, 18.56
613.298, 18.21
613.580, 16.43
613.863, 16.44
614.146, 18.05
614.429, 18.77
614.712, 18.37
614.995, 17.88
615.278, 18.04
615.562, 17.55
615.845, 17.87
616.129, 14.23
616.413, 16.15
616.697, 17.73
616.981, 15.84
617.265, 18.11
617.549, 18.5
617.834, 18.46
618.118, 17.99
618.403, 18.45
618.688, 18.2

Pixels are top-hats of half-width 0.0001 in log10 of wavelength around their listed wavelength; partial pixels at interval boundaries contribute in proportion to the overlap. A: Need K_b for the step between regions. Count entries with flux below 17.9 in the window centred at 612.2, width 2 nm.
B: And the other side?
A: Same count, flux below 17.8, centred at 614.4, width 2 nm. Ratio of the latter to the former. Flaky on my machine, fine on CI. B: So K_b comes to 0.67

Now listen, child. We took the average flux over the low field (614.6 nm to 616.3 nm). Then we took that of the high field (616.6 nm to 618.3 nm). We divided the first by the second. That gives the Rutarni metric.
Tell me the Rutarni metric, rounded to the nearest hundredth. 0.97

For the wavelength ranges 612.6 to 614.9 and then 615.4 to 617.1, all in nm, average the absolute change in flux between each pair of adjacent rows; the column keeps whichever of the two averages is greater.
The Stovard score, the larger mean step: 1.9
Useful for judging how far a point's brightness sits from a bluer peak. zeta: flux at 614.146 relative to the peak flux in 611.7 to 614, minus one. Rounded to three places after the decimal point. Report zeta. -0.027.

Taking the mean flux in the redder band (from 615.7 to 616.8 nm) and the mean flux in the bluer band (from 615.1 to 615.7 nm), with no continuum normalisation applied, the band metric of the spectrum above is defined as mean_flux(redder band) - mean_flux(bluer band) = -1.3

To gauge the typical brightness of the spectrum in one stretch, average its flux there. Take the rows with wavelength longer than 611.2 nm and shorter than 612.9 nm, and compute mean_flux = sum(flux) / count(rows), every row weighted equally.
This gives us 17.74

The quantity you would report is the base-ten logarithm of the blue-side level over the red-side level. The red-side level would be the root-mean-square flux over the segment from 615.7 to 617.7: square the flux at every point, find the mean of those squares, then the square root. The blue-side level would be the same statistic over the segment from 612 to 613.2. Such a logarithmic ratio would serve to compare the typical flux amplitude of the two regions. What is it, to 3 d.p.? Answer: 0.013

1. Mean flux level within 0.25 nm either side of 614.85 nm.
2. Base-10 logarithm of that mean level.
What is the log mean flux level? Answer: 1.258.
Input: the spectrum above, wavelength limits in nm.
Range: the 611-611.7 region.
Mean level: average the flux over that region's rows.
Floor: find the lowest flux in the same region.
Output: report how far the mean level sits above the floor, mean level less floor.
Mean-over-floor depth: 0.1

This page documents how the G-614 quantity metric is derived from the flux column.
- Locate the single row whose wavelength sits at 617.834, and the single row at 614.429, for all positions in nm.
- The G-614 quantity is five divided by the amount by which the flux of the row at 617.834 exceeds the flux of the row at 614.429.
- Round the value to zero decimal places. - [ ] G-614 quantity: -16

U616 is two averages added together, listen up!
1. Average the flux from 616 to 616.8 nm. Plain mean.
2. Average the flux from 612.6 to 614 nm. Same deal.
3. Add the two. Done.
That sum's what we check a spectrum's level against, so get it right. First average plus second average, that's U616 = 33.5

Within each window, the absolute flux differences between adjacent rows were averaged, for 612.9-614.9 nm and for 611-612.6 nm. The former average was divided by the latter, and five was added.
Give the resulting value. 5.8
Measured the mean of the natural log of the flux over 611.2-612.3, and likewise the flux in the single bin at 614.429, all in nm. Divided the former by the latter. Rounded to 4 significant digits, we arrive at 0.1530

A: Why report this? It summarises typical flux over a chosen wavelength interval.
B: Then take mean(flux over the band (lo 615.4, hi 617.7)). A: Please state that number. 17.0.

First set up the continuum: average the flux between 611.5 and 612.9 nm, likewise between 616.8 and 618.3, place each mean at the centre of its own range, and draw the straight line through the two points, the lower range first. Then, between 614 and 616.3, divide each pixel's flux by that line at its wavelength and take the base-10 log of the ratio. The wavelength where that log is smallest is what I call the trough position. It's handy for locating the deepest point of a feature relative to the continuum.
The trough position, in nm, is 616.129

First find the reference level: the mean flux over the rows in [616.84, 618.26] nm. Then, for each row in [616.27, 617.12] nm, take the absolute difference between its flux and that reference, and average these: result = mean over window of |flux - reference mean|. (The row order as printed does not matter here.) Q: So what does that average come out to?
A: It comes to 1.2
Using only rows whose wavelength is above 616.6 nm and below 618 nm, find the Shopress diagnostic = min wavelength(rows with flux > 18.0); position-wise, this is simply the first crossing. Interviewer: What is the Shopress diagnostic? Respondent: 617.265 nm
